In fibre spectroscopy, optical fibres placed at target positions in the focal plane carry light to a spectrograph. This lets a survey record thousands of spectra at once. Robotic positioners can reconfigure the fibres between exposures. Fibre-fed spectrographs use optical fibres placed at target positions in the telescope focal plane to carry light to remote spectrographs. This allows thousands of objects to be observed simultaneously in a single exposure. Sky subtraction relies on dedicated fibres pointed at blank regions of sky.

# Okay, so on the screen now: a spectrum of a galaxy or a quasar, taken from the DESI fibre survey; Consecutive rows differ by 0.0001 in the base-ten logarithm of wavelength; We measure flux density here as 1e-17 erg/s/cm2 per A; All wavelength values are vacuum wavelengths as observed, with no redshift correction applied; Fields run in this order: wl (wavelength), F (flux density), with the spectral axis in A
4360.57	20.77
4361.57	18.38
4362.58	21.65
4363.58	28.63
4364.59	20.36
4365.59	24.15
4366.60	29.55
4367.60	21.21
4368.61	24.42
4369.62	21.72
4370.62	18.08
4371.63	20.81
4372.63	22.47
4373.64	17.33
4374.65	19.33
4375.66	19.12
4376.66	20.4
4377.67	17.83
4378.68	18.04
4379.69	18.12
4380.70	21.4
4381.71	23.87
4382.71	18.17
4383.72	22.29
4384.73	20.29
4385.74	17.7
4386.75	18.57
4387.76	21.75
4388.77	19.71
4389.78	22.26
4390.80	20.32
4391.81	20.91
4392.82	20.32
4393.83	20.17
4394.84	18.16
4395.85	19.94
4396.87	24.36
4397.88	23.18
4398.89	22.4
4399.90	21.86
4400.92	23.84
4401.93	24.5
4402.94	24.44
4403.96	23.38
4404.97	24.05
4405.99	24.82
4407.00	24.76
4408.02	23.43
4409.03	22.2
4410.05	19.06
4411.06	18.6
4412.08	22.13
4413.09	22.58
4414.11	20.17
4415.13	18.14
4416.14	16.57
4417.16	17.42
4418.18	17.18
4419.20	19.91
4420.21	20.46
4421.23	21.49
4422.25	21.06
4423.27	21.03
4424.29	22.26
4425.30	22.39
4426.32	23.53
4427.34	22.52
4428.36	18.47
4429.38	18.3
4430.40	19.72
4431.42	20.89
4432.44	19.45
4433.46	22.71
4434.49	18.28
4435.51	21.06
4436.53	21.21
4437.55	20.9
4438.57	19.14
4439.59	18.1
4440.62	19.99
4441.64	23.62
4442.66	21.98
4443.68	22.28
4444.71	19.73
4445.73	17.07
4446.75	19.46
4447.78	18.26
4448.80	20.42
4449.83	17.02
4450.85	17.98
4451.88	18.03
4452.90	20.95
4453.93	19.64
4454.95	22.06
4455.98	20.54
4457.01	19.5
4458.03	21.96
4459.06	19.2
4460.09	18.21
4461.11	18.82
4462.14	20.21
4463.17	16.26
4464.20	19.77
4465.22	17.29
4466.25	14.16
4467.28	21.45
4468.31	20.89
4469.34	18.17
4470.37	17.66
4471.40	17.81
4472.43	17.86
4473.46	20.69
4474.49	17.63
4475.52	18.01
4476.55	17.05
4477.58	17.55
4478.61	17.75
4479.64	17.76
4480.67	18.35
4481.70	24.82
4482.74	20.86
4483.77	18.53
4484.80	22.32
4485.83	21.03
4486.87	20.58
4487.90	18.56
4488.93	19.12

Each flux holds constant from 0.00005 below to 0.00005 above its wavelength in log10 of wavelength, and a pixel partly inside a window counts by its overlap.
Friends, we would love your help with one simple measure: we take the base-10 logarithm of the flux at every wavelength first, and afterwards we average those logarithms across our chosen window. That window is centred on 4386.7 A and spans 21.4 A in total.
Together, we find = 1.30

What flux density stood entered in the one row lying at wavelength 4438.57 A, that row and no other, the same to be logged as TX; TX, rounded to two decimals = 19.14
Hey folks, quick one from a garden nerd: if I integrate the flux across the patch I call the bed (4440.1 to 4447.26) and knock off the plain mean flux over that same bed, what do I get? 127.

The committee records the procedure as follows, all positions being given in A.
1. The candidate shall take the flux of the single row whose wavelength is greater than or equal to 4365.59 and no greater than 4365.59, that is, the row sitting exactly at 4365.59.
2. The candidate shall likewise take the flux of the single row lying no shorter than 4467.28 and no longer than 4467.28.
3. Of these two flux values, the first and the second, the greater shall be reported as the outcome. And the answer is 24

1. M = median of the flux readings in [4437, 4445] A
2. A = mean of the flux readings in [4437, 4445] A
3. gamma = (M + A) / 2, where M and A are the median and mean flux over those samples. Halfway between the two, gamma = 20.6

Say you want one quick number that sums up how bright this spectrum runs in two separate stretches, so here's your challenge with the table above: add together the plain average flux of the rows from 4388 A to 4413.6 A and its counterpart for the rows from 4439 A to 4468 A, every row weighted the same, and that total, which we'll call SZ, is 41.5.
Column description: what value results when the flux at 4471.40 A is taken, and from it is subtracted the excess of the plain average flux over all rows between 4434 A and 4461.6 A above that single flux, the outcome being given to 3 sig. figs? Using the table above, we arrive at 15.8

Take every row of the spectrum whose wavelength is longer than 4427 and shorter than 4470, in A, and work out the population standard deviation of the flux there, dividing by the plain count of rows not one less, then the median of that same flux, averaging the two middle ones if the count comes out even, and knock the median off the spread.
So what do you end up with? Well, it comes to -17.8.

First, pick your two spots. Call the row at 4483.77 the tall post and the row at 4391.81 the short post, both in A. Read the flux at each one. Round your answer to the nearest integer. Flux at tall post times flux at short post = 387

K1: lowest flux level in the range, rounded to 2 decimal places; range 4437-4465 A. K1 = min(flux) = 16.26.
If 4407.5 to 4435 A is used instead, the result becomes 16.57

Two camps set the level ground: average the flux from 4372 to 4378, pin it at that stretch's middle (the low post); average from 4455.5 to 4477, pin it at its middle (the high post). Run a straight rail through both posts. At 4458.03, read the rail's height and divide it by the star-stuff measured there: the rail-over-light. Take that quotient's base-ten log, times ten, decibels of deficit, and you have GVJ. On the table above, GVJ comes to -0.68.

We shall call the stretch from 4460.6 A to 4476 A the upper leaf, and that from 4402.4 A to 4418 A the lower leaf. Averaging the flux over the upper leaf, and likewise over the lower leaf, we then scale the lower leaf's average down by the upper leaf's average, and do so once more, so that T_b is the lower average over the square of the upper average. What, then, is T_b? 0.063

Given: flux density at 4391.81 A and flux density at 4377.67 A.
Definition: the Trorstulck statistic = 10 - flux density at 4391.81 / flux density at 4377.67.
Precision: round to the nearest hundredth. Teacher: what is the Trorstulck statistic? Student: 8.83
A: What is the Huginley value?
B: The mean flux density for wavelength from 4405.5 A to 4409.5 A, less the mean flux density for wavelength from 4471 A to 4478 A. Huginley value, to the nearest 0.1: 5.7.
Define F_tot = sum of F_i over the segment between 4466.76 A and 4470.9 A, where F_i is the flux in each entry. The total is 78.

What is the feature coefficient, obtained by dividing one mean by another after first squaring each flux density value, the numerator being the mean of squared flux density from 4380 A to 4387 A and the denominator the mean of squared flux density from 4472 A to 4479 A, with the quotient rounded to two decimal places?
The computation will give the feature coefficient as 1.27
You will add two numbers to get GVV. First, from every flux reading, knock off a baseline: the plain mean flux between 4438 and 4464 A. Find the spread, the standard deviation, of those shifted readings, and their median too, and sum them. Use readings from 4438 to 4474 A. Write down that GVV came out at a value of 1.8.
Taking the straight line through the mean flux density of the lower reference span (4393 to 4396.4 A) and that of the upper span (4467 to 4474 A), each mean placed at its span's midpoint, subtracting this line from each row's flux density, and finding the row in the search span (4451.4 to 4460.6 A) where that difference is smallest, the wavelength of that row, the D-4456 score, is 4451.88 A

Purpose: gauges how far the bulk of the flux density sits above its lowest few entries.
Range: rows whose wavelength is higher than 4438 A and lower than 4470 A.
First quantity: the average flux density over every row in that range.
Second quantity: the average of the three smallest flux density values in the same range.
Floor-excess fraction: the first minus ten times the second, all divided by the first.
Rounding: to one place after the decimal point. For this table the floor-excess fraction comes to -7.1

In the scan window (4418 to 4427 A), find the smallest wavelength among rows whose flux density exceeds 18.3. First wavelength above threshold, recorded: 4419.20 A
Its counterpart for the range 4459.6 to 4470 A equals 4461.11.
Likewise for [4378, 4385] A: 4380.70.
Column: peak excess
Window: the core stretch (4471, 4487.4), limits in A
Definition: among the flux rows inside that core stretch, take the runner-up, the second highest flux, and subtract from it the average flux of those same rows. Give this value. 3.0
